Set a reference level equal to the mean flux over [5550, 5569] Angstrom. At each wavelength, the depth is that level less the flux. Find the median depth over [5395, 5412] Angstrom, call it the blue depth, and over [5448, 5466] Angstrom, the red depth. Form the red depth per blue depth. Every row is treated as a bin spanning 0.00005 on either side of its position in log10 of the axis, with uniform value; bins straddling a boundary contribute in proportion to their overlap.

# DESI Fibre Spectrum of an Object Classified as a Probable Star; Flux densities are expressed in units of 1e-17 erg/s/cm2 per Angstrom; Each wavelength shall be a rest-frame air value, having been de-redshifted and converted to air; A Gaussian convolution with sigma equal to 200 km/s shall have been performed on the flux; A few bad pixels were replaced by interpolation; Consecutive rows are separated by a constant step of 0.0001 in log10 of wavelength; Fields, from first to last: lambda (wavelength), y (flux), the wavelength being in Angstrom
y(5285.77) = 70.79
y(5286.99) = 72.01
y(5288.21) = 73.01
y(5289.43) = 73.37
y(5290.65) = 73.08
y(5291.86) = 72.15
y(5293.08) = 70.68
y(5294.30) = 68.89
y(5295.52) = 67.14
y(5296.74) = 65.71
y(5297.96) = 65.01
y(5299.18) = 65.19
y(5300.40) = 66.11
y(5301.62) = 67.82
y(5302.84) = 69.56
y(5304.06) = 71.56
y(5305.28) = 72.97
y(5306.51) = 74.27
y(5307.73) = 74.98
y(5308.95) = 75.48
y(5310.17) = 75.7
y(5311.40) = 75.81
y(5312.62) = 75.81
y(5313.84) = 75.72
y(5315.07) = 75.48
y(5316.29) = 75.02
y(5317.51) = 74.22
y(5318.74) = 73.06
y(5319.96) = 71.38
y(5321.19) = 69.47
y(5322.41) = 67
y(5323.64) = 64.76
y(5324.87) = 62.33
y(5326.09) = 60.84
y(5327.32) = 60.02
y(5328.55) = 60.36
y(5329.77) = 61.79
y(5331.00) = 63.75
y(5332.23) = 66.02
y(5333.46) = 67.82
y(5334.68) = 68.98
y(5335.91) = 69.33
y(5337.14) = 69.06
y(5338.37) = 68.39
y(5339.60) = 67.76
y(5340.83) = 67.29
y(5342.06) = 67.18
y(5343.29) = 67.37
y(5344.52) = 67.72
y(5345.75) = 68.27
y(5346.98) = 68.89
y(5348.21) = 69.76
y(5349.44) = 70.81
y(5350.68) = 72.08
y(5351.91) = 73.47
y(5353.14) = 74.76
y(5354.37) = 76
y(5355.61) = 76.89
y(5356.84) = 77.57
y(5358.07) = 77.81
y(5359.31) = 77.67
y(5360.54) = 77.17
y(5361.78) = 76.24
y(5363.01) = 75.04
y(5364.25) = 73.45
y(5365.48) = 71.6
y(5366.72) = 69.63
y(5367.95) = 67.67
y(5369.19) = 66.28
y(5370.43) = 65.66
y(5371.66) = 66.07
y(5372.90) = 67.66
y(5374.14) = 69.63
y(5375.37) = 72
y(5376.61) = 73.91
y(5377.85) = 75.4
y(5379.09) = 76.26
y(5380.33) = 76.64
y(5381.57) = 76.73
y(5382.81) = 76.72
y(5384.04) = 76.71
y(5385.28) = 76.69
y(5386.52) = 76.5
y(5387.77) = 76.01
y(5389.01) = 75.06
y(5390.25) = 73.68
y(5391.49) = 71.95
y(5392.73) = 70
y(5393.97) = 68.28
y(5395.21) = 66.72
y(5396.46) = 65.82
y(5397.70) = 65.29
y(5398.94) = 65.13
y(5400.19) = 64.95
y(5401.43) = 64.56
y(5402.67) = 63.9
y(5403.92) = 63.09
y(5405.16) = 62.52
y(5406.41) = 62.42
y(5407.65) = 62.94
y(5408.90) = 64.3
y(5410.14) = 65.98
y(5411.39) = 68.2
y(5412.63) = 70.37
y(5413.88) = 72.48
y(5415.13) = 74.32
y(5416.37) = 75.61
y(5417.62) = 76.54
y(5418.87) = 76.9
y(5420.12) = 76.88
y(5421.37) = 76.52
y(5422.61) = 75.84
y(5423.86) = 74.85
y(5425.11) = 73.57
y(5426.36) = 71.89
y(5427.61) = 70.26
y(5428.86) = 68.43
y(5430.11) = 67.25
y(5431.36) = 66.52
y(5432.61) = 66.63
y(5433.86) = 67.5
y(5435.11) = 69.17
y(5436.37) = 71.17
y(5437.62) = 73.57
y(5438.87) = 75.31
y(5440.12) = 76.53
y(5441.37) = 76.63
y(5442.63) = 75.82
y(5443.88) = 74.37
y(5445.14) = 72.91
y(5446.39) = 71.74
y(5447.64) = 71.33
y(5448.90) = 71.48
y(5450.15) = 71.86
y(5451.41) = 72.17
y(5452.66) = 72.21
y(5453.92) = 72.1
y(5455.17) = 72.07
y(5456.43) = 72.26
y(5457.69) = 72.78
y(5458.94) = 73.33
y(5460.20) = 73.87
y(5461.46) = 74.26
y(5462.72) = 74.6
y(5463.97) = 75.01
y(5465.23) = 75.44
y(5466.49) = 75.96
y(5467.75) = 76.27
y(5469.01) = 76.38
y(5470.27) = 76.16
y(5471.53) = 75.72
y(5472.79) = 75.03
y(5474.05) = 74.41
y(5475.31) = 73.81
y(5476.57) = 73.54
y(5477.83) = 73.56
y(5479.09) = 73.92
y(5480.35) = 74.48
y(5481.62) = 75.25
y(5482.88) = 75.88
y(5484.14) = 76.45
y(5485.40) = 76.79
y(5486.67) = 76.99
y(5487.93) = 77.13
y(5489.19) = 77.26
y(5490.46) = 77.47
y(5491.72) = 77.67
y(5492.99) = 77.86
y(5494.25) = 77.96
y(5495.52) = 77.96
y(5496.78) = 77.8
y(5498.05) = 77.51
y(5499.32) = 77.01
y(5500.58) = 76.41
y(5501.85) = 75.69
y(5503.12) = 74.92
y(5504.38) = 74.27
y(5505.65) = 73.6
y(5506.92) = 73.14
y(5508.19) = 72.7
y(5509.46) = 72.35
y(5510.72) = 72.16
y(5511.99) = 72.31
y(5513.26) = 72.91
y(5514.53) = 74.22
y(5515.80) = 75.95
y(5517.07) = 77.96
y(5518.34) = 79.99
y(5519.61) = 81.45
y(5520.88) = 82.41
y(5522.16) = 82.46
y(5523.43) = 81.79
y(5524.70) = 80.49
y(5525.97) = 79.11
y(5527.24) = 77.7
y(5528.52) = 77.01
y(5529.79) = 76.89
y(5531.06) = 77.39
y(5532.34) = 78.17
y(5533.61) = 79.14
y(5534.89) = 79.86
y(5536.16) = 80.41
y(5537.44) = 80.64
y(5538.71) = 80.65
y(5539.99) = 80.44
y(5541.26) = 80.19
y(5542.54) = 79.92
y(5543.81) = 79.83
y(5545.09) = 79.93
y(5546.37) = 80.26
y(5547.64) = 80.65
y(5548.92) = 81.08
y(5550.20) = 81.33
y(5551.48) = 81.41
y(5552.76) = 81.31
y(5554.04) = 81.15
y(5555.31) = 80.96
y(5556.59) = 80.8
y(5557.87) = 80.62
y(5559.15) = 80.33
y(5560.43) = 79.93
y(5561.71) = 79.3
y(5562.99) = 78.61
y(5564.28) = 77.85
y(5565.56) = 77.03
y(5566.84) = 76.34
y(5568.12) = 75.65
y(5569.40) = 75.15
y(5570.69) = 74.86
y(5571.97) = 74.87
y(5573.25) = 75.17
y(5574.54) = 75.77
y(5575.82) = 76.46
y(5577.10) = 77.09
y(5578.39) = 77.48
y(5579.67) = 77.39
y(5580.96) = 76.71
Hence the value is 0.47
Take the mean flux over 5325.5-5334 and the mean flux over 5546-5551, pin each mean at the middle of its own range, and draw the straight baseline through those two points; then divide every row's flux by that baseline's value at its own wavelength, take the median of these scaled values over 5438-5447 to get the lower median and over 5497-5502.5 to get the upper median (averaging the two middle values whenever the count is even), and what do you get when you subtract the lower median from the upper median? -0.050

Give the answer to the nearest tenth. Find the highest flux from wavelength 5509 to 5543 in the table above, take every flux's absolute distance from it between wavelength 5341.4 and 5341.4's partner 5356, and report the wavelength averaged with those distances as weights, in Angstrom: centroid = 5347.6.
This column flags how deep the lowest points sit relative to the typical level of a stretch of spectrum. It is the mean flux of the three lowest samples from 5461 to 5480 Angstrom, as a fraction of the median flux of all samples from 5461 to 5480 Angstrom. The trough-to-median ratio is 0.982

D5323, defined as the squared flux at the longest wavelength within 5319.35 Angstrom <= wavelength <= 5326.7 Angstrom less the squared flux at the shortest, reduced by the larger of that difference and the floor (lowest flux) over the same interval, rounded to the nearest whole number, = -1454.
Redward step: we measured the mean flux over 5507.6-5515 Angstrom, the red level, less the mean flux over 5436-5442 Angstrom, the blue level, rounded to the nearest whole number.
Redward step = -2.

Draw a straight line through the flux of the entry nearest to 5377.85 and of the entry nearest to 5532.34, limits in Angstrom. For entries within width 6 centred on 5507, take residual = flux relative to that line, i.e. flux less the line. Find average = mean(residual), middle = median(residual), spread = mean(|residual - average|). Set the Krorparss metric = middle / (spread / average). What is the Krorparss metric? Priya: 34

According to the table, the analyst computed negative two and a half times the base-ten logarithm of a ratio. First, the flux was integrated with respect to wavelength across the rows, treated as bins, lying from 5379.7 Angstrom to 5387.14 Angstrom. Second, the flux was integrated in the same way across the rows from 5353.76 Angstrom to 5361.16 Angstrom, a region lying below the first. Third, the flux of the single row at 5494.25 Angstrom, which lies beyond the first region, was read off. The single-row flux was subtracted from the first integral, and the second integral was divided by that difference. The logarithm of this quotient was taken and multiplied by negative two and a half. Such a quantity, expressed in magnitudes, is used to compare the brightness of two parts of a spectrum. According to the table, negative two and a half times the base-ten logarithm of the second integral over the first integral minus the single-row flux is -0.16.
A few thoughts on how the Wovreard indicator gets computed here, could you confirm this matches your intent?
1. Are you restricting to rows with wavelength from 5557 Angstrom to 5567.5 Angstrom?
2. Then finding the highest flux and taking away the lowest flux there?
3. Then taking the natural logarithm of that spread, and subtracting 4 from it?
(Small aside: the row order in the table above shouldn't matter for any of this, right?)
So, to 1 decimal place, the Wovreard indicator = -2.5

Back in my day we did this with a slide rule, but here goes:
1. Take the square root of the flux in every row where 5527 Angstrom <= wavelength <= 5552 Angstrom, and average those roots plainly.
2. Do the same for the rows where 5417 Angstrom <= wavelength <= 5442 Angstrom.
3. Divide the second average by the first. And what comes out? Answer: 0.95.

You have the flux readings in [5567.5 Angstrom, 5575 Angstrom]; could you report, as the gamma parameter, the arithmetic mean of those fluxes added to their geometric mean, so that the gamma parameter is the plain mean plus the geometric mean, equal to 150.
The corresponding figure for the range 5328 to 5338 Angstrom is 132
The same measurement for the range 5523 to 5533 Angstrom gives 157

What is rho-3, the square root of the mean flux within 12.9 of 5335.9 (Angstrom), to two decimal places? 8.13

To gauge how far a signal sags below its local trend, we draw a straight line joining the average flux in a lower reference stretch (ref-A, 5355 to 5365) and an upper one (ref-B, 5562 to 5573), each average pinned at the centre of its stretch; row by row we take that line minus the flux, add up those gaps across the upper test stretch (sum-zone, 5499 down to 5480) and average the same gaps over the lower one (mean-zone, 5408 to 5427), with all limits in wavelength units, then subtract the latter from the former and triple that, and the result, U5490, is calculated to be -37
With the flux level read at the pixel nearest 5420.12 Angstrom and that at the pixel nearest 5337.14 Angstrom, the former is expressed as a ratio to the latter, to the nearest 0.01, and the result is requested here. 1.11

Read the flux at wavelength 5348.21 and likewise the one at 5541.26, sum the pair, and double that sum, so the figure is 300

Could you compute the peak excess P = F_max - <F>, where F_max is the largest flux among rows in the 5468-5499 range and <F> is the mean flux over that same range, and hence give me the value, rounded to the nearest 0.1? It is 1.8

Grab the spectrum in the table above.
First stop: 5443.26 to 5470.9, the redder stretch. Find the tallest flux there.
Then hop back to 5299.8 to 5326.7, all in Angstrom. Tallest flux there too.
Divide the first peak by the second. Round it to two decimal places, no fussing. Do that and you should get 1.01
